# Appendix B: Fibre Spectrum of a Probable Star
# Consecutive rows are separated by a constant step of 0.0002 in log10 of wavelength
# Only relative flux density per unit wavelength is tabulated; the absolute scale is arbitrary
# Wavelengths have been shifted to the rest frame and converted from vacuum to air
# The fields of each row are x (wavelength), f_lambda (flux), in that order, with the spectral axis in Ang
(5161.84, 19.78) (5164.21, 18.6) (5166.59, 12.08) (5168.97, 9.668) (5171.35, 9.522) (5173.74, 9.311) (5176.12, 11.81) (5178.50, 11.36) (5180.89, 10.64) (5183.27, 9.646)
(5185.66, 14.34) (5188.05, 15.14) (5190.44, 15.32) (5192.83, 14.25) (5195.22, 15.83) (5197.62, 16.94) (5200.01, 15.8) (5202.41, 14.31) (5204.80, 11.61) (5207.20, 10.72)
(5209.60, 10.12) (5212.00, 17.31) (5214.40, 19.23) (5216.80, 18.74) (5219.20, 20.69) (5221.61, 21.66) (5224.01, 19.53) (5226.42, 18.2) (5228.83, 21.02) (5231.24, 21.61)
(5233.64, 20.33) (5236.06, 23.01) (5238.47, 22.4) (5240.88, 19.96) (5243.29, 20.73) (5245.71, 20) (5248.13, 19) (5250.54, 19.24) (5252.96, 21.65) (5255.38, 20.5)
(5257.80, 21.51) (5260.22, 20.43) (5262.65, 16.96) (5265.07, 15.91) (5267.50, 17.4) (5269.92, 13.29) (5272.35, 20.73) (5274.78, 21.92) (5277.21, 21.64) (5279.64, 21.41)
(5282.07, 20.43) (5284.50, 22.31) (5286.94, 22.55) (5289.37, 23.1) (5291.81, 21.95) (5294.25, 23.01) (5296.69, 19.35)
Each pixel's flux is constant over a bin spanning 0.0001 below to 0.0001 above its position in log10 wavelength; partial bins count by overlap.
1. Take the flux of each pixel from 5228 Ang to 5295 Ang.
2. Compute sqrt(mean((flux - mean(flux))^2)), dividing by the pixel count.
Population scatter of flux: 2.24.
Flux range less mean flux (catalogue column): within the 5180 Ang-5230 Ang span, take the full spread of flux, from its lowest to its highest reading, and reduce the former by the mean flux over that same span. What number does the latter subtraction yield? -3.8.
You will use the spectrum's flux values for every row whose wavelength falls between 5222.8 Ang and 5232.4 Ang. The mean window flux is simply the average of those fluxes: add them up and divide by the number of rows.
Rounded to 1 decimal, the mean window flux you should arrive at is 20.1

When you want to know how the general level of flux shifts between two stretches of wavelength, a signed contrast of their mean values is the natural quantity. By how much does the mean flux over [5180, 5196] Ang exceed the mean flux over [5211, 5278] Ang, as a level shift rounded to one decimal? -6.2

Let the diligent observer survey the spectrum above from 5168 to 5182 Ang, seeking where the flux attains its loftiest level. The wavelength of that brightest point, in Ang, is 5176.12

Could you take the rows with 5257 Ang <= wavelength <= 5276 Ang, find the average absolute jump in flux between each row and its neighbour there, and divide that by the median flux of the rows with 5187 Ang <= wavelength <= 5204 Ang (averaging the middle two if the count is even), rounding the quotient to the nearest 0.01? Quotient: 0.18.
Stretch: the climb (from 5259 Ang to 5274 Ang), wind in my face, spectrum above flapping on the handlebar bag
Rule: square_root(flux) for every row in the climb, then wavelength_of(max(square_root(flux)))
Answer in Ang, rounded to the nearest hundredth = 5272.35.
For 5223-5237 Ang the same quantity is 5236.06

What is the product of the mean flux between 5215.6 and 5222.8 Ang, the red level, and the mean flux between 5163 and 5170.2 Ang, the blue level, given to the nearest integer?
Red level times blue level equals 274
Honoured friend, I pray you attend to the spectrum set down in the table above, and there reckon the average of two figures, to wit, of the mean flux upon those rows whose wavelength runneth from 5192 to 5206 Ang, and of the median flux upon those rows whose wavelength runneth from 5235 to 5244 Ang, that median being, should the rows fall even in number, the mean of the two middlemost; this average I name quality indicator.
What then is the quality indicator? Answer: 18.2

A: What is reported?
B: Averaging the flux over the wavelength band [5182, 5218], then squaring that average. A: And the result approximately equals 214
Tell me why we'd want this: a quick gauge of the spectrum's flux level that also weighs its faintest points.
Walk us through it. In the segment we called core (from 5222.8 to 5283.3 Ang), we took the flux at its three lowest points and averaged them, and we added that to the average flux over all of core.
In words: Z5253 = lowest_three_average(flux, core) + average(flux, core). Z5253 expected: 35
